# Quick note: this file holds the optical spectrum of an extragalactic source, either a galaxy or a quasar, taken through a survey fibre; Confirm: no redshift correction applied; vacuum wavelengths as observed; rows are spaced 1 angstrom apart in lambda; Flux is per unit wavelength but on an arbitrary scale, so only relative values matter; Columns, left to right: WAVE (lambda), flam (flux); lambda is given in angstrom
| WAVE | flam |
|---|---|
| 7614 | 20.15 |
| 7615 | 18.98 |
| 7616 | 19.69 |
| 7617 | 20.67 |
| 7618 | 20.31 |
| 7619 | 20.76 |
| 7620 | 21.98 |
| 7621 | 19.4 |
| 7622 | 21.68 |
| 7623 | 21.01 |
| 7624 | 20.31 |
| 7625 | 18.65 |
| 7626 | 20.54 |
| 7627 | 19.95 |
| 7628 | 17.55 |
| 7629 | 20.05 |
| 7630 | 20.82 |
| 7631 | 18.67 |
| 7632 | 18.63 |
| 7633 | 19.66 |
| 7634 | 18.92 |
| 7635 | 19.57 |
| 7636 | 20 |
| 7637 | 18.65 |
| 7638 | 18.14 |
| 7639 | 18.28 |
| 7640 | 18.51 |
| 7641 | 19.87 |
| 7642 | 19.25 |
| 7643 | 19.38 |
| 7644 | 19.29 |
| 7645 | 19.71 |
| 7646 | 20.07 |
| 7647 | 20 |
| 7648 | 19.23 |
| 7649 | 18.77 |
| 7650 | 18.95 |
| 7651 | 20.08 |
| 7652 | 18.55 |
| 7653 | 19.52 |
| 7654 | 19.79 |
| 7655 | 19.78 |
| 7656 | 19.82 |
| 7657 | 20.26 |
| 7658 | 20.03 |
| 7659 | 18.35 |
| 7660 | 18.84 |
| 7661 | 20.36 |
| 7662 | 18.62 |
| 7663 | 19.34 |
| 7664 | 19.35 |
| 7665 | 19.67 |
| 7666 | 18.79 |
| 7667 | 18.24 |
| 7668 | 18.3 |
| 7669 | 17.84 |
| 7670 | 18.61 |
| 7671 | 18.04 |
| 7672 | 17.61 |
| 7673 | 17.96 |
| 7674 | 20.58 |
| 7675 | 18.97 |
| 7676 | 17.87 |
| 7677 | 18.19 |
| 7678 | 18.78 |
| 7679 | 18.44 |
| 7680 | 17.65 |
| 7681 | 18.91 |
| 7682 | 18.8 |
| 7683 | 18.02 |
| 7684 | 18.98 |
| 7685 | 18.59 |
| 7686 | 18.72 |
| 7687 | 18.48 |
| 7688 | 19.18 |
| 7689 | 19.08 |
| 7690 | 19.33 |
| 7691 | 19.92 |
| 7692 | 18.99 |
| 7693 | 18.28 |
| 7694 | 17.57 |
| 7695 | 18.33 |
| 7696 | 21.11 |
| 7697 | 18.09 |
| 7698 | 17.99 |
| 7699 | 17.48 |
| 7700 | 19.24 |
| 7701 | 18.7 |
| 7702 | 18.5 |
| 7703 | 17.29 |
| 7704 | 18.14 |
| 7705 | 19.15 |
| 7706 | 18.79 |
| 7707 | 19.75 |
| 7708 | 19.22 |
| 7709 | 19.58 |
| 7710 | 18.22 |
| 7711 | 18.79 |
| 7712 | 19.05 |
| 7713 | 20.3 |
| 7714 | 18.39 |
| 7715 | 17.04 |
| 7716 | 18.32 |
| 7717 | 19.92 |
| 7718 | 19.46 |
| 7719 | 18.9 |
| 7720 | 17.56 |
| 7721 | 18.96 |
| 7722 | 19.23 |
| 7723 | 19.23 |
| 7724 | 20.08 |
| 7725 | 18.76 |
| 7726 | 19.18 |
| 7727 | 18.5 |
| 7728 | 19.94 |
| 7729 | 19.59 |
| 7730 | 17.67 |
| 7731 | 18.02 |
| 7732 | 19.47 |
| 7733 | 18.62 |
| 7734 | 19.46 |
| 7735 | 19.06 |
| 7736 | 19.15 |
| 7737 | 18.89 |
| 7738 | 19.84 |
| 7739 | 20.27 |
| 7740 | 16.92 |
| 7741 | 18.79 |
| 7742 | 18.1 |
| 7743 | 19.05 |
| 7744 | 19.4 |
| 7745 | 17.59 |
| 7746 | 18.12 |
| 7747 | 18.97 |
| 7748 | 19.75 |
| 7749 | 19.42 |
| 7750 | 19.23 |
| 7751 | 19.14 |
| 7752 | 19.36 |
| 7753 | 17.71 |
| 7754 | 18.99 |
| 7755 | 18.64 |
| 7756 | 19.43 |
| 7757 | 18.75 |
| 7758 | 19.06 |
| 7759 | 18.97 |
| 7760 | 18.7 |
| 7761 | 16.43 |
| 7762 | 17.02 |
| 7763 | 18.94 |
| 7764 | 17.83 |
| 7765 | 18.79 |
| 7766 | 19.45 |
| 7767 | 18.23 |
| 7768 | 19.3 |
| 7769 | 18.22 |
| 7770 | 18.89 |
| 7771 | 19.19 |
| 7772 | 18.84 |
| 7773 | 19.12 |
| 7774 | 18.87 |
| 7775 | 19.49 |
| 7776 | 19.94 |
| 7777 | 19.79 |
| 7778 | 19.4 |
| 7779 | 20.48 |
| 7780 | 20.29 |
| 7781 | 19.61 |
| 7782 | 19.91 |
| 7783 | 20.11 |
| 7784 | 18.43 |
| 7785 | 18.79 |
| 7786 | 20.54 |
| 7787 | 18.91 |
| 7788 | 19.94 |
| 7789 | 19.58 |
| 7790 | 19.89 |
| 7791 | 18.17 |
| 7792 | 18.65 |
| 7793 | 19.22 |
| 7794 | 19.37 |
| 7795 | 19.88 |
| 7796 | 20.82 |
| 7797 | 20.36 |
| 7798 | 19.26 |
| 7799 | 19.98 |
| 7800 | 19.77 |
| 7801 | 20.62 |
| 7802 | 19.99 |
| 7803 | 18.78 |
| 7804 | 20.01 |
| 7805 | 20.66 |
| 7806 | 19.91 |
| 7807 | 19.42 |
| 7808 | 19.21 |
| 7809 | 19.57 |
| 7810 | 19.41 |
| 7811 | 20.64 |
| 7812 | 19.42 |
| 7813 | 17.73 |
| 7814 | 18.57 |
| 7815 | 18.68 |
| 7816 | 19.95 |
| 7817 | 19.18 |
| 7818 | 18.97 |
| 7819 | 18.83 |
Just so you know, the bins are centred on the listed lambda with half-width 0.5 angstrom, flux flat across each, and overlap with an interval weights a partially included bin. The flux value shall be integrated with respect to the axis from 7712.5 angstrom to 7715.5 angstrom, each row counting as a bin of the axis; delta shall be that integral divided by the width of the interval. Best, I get 18.58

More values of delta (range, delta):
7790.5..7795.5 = 19.06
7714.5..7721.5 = 18.59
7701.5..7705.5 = 18.27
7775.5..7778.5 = 19.71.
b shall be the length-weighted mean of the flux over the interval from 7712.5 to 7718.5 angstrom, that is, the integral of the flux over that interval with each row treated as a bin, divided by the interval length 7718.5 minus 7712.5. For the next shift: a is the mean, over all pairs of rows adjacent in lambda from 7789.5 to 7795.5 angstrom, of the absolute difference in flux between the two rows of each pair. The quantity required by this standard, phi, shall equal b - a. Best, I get 18.2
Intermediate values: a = 0.69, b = 18.9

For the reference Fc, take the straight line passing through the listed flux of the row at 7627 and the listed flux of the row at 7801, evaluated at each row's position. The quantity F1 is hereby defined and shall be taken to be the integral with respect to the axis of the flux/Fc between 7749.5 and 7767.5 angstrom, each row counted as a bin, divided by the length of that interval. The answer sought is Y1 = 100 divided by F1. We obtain 110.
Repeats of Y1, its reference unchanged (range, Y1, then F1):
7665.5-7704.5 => 109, 0.92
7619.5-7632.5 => 100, 1.00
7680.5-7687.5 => 108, 0.92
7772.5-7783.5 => 104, 0.96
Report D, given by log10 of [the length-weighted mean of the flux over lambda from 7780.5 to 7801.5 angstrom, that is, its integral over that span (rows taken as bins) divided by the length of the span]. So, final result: 1.29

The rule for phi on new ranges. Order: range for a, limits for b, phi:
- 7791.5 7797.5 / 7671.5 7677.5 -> 18.0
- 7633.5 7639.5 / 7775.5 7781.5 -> 19.3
